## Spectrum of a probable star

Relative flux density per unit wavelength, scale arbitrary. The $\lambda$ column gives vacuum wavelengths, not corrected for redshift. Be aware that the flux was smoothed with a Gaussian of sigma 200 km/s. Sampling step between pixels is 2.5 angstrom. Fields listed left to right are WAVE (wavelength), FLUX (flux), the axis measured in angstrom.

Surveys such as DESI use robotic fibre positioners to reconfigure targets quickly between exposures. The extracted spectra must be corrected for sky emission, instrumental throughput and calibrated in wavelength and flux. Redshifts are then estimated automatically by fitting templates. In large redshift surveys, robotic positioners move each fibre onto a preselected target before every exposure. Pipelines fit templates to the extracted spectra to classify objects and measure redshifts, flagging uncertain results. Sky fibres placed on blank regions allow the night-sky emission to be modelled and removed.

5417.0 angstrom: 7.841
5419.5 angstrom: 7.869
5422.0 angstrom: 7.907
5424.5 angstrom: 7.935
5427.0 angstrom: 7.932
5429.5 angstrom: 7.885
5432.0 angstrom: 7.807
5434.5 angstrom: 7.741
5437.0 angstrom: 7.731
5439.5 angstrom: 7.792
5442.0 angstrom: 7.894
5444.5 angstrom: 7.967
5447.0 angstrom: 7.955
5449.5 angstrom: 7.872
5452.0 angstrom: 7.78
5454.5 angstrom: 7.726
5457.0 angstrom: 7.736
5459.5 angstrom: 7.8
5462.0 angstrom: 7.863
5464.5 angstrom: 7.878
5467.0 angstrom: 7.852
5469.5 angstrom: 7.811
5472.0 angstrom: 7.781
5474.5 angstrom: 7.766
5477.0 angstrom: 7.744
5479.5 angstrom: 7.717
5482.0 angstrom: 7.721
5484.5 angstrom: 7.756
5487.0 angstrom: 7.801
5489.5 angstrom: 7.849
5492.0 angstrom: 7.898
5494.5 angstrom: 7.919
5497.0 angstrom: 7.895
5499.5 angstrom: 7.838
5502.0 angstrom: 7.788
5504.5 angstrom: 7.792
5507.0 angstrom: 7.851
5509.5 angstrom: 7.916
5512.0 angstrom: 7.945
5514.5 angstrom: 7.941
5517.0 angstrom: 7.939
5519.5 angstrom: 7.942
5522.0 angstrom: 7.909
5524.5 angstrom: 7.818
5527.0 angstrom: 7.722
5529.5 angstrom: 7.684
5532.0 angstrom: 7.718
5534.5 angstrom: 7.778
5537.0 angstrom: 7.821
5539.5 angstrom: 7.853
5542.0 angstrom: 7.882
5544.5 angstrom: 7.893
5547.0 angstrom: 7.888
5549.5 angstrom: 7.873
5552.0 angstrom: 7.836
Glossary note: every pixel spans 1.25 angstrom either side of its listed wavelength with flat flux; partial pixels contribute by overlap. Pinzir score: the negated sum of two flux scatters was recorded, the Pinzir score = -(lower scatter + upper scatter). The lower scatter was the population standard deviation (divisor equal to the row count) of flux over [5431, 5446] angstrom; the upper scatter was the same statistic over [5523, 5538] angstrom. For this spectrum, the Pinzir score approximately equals -0.136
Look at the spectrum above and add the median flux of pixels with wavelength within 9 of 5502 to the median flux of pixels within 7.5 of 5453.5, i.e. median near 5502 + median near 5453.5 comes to 15.64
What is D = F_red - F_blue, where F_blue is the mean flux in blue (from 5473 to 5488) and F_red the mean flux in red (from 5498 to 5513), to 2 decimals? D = 0.10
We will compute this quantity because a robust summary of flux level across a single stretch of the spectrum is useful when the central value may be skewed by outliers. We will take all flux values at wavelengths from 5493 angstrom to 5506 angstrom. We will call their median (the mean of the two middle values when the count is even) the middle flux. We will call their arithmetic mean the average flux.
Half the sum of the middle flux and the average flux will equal 7.84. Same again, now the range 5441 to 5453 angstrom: 7.89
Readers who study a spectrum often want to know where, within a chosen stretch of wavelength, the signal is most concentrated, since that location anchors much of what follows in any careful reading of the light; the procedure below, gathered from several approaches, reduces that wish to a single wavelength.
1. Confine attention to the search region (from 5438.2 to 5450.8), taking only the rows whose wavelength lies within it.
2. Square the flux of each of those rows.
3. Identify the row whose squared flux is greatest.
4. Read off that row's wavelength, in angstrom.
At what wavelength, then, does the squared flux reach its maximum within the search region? 5444.5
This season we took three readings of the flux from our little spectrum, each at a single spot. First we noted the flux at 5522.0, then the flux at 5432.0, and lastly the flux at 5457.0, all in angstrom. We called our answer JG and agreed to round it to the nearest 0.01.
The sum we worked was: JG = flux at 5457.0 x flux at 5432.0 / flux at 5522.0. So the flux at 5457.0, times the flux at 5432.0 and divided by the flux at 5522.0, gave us 7.64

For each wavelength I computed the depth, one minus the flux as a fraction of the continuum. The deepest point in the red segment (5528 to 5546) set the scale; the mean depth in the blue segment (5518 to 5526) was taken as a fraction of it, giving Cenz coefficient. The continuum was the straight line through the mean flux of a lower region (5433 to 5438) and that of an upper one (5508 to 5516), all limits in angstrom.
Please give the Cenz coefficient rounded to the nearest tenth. 0.2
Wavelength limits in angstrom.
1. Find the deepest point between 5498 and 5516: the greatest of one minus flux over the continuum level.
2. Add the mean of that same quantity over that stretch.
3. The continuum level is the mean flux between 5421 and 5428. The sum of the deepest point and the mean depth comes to 0.024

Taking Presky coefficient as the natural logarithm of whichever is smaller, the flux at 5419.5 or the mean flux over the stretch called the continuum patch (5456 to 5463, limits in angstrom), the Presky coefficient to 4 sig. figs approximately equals 2.054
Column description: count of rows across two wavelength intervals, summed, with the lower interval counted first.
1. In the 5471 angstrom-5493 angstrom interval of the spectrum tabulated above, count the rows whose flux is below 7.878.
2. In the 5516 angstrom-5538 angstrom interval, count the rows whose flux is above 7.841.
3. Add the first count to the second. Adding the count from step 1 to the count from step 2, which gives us 11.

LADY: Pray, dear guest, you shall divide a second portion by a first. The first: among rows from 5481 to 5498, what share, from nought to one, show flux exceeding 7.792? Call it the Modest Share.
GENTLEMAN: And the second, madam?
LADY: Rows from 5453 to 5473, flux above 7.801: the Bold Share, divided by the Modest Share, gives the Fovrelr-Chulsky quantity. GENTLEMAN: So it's 0.70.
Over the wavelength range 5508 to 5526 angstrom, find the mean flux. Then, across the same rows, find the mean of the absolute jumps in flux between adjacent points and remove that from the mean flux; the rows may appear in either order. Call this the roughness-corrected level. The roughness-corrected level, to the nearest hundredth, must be 7.89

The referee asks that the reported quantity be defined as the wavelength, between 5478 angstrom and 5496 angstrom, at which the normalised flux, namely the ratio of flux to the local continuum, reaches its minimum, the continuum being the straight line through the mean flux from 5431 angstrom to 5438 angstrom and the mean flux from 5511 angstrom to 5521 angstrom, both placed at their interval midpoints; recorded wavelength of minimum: 5482.0 angstrom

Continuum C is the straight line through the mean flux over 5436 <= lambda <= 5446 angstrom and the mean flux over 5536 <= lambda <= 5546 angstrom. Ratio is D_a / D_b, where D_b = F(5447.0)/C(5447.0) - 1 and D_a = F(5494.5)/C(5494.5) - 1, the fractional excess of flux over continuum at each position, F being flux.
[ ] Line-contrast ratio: 0.6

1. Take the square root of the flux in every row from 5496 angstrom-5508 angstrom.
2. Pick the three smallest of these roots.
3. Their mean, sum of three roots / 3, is 2.79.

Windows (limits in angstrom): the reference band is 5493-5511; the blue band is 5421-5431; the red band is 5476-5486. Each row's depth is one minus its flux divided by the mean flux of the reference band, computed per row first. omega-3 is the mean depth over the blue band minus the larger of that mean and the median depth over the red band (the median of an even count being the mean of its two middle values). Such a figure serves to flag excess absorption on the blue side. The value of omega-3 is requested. -0.023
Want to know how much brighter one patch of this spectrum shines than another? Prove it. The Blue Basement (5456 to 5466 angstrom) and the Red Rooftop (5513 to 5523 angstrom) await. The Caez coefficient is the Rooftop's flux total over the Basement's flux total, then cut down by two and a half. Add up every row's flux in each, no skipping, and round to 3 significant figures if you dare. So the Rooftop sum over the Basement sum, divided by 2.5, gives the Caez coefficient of 0.406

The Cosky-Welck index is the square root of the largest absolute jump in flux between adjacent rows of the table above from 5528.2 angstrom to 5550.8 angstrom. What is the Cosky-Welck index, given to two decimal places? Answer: 0.24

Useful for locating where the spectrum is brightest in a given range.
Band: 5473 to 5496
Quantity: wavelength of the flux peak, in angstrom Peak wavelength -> 5494.5 angstrom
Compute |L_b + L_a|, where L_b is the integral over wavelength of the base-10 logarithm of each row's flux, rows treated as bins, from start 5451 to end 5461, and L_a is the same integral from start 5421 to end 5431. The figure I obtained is 17.88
